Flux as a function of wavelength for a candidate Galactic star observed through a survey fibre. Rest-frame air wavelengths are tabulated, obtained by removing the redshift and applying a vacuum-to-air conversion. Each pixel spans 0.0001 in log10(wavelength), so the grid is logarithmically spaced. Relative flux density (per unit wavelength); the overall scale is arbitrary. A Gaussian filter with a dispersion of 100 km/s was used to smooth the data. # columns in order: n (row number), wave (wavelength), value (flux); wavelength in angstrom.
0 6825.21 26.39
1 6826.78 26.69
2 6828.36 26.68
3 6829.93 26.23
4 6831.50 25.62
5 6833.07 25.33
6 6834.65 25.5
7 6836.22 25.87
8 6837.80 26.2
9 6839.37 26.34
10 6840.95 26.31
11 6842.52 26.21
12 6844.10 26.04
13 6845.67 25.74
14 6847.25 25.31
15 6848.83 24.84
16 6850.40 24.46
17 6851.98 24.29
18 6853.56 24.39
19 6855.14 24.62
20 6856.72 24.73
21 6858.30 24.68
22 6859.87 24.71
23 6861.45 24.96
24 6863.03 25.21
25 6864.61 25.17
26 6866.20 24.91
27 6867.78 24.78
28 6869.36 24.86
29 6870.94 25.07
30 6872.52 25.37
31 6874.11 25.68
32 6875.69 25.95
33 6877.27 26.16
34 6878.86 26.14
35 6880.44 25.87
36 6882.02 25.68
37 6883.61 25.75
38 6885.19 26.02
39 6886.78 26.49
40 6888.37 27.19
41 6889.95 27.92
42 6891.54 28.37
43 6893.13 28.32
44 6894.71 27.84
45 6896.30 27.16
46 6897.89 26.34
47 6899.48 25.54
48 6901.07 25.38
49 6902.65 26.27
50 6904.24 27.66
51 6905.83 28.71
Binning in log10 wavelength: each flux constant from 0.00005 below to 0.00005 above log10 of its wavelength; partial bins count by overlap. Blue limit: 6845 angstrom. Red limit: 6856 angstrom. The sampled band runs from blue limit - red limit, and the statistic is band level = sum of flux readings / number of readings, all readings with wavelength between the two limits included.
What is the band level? 24.8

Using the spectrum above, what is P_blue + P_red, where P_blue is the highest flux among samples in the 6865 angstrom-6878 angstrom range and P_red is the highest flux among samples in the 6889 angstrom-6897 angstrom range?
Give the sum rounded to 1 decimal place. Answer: 54.5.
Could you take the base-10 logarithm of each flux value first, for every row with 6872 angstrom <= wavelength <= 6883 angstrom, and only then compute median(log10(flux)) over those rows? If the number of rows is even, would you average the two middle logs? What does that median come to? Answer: 1.41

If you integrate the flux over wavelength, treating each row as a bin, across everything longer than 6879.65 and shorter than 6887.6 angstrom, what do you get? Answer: 206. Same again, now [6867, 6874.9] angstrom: 199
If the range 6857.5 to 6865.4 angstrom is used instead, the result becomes 197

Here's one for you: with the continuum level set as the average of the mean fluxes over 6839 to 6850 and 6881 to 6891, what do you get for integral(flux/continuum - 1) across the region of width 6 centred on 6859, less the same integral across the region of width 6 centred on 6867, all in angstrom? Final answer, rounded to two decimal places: -0.04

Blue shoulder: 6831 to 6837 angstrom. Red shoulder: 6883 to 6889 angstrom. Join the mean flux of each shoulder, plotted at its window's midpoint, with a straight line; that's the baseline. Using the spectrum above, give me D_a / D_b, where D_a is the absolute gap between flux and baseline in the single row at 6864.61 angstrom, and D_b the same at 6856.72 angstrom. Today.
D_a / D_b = 0.7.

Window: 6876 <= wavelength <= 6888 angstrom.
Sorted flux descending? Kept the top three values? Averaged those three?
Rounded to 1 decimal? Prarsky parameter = 26.3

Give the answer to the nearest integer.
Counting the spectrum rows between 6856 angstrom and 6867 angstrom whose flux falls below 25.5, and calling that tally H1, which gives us 7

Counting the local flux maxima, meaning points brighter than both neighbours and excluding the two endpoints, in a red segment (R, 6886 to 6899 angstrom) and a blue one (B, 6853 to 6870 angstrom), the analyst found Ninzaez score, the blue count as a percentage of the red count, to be 200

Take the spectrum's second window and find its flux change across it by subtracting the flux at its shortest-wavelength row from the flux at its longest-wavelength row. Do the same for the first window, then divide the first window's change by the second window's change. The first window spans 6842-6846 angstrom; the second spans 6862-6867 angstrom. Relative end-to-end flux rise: 1.57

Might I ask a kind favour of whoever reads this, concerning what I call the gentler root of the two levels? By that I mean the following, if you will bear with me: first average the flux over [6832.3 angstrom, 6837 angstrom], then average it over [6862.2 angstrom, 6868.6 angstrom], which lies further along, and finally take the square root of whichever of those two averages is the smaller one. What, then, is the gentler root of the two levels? 5.00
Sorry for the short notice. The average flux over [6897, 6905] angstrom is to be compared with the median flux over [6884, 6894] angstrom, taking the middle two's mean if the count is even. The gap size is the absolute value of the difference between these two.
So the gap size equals 1.3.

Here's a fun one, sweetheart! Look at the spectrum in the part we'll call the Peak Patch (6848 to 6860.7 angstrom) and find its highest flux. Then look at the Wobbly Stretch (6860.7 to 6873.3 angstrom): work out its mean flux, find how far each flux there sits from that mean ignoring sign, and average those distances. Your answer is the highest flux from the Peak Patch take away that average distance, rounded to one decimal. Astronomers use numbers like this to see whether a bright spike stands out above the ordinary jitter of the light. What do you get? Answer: 24.7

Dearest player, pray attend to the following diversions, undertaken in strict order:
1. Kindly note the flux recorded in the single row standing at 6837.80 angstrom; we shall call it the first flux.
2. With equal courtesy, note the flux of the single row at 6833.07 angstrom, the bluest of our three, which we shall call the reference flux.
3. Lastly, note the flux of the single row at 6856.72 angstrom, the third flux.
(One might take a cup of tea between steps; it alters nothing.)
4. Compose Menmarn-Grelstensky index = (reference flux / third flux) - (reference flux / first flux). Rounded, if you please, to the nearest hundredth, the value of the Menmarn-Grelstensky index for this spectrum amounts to 0.06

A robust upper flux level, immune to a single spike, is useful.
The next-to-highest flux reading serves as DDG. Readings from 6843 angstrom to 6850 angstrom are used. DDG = 25.74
